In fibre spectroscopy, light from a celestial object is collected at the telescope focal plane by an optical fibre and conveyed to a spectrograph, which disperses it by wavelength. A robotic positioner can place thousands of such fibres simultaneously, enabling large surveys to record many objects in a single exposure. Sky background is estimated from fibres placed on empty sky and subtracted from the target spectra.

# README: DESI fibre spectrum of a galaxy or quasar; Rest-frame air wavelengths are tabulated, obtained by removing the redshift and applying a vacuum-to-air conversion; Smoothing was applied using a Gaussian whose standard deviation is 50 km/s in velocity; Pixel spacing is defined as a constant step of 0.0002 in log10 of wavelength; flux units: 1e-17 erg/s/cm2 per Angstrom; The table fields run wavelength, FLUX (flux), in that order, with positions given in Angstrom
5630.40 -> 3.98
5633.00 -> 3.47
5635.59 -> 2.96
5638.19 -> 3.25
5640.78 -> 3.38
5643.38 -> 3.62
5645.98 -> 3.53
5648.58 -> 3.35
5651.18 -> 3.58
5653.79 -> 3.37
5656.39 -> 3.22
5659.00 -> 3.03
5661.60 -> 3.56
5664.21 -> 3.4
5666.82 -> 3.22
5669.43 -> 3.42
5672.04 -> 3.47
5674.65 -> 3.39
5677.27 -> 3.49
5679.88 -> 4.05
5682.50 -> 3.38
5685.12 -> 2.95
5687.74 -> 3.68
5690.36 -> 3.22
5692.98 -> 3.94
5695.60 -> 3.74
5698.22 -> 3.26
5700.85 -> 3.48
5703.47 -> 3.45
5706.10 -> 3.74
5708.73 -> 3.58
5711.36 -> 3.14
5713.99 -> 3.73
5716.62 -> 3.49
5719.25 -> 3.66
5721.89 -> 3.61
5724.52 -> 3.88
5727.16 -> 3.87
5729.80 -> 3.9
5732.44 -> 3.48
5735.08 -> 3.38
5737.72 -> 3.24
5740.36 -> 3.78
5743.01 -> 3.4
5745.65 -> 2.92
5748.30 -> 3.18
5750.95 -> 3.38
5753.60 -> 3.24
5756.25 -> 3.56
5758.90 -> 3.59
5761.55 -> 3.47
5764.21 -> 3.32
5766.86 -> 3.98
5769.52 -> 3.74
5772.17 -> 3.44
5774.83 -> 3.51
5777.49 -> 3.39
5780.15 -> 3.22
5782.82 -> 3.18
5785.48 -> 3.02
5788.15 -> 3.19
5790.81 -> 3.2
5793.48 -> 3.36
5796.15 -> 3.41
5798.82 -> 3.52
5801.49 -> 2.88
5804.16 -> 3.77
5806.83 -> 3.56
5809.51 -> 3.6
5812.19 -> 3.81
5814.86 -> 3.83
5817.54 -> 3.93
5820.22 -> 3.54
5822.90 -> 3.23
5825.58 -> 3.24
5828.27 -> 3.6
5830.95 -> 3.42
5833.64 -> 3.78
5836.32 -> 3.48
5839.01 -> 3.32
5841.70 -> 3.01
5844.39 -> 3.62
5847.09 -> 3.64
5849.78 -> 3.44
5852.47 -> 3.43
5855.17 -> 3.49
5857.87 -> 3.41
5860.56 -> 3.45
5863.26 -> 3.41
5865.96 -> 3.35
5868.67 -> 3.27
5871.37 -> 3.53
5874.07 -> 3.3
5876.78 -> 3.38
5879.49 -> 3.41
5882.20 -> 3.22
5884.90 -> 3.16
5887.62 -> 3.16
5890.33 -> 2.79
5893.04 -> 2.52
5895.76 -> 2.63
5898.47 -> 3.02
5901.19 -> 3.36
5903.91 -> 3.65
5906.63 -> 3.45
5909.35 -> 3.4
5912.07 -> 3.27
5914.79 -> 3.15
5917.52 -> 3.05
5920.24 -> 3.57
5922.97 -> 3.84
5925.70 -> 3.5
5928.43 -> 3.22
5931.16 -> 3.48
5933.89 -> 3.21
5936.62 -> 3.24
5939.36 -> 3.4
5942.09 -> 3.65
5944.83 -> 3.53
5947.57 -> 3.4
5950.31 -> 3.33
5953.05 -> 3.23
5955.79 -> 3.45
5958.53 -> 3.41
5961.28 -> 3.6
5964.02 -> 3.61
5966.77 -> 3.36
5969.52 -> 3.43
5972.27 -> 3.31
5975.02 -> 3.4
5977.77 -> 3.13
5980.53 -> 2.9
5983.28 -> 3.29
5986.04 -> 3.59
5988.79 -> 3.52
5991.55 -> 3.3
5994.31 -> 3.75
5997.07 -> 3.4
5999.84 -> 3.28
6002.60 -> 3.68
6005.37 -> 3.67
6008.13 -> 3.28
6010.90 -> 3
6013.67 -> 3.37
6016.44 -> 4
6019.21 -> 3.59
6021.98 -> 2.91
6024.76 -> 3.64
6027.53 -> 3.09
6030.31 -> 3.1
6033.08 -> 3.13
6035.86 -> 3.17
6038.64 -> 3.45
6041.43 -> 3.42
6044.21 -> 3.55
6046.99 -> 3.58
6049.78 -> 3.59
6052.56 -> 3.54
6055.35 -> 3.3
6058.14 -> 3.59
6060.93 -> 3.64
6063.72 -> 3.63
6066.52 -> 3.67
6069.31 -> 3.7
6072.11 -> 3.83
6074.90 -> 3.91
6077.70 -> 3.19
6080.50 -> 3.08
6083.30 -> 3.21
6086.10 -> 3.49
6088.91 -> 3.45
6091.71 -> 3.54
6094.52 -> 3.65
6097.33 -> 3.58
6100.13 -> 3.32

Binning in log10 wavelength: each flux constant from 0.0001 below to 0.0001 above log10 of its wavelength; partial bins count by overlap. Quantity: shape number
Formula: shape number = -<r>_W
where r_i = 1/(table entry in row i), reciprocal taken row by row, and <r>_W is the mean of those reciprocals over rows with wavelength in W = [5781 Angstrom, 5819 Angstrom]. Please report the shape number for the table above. -0.293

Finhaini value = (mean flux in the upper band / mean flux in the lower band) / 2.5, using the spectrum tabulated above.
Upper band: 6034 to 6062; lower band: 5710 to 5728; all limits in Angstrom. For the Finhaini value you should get 0.384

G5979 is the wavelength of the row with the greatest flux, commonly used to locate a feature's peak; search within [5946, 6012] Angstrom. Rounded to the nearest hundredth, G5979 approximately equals 5994.31 Angstrom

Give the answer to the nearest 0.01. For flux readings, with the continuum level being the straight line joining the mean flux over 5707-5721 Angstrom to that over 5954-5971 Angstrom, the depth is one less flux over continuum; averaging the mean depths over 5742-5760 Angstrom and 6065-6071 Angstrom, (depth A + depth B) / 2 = -0.01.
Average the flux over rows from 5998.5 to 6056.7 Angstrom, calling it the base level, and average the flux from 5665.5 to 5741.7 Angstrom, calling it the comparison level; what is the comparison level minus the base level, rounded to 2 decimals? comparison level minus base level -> 0.14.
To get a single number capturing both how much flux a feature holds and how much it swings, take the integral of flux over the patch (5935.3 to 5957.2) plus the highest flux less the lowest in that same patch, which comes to 75.0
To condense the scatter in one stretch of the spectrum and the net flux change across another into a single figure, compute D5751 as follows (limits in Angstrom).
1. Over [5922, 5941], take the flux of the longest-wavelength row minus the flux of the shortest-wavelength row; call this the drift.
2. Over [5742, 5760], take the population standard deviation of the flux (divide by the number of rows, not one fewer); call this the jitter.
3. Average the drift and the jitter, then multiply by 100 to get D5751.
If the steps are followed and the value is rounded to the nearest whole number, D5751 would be -11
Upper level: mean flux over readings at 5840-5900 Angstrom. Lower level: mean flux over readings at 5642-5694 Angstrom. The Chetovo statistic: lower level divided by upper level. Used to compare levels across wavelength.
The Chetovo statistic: 1.06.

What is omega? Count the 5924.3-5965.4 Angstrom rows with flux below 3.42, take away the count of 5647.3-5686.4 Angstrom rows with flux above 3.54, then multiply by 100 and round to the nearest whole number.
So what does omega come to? 500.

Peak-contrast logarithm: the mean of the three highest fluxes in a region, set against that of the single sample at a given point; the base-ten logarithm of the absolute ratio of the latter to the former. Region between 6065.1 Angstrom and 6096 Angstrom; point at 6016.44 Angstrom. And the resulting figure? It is 0.021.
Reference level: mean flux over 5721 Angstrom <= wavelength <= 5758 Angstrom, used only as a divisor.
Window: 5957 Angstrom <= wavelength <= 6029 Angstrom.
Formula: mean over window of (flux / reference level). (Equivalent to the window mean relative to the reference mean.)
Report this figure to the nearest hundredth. 0.98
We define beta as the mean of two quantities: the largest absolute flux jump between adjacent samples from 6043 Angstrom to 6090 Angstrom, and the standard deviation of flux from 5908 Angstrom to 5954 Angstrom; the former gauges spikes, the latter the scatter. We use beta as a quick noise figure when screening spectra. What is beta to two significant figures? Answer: 0.46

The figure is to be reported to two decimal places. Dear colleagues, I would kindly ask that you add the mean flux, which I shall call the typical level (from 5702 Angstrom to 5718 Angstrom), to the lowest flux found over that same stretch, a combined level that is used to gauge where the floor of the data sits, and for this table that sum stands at 6.66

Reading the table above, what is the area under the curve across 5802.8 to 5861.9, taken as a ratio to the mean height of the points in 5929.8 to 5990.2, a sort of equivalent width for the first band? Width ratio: 61.6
